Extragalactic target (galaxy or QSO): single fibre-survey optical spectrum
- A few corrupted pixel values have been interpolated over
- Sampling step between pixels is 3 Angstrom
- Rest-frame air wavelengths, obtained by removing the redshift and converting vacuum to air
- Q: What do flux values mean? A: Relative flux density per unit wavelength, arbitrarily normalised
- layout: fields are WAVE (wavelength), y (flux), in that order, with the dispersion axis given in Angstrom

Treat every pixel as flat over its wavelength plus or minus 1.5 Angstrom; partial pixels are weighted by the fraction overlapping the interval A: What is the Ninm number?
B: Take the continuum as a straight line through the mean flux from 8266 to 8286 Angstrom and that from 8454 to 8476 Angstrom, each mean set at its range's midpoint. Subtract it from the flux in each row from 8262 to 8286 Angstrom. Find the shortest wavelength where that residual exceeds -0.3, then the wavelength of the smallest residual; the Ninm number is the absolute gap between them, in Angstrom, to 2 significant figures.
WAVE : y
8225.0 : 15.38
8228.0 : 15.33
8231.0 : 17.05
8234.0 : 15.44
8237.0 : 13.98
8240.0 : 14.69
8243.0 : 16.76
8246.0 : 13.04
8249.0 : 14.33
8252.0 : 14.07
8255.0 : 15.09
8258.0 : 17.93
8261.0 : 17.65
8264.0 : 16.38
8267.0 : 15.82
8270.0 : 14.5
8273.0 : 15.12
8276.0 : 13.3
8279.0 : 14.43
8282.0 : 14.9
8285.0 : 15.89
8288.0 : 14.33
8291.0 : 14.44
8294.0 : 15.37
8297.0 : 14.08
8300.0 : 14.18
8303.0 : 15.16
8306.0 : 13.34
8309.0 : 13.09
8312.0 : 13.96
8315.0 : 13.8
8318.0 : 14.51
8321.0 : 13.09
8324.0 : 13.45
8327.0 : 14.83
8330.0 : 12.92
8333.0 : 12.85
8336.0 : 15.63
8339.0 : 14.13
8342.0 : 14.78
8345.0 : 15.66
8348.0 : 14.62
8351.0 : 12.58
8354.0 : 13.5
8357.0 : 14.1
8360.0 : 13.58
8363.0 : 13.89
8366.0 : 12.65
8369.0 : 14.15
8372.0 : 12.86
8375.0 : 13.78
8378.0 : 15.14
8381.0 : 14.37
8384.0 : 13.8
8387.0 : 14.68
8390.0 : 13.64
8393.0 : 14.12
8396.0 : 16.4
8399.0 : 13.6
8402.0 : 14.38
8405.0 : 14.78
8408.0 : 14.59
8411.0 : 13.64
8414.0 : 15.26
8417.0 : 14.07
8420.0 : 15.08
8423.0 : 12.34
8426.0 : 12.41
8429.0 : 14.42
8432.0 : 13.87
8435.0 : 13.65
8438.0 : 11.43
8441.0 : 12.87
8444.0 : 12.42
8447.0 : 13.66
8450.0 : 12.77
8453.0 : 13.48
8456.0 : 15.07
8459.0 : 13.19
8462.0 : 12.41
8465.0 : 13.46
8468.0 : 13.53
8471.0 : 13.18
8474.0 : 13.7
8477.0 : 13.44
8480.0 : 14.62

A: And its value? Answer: 12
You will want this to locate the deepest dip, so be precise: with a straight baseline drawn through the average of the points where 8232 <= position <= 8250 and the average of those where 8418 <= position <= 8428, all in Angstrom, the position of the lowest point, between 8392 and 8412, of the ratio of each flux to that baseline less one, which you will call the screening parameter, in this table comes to 8399.0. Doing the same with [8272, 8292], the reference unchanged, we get 8276.0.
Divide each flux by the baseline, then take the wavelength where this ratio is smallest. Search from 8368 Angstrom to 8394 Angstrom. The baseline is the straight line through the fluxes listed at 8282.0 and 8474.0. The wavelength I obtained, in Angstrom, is 8372.0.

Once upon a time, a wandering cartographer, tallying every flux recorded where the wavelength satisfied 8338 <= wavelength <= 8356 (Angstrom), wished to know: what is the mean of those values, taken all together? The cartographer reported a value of 14.21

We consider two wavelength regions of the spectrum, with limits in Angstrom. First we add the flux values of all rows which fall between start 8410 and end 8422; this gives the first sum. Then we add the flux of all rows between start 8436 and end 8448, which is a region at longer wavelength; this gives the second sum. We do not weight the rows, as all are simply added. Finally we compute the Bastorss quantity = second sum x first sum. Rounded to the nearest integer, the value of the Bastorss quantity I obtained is 2925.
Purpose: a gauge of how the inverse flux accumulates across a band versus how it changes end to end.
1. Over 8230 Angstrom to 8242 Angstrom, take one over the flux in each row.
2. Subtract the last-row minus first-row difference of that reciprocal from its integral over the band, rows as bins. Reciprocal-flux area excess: 0.78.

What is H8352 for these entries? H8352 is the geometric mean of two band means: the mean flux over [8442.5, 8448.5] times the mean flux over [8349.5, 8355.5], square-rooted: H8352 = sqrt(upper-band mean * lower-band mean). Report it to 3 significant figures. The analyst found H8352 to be 13.0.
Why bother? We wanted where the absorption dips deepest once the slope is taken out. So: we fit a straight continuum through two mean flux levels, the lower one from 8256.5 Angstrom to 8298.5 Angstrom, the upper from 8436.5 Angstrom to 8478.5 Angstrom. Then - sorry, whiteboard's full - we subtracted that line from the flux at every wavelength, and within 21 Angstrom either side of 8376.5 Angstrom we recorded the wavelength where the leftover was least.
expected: 8366.0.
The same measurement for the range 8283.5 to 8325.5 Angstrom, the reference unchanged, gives 8309.0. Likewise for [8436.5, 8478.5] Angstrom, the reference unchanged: 8438.0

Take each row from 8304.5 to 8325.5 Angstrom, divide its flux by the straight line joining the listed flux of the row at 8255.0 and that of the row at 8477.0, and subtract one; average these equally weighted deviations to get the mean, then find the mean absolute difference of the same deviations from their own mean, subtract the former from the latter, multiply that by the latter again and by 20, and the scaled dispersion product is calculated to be 0.056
